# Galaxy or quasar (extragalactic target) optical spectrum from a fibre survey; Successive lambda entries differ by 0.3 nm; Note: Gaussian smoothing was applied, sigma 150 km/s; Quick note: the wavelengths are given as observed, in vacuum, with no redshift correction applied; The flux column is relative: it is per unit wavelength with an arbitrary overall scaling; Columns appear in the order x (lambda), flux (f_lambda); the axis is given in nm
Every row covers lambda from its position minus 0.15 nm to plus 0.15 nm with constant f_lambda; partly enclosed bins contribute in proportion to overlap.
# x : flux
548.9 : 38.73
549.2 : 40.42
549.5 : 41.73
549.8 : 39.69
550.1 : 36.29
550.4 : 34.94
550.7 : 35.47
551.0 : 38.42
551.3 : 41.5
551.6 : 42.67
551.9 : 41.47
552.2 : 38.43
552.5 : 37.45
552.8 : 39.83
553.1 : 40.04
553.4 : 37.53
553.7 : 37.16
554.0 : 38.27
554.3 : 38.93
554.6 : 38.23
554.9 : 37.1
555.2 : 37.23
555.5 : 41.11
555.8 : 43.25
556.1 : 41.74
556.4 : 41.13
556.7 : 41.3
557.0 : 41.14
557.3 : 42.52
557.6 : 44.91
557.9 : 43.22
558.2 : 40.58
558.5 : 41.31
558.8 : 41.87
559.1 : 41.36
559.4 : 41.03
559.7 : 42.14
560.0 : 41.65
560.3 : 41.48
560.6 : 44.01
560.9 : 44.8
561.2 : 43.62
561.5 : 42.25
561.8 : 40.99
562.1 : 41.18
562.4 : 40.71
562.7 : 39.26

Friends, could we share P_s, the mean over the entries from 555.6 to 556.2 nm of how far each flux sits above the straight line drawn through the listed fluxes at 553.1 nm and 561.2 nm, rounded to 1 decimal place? 1.2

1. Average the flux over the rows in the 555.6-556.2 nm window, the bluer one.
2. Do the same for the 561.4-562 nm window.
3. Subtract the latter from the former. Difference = 0.9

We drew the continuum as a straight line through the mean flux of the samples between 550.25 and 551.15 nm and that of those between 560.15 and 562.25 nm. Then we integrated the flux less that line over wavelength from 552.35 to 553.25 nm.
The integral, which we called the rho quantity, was 1.4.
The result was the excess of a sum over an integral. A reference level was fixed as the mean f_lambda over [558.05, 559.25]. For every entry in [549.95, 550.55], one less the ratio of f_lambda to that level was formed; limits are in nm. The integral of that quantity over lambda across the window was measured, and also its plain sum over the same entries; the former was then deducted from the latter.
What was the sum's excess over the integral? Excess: 0.19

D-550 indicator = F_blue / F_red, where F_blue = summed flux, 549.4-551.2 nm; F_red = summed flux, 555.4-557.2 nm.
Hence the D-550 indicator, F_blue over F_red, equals 0.91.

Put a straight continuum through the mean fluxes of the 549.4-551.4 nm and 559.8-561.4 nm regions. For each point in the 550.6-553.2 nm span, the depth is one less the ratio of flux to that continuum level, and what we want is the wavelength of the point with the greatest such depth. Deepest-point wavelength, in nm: 550.7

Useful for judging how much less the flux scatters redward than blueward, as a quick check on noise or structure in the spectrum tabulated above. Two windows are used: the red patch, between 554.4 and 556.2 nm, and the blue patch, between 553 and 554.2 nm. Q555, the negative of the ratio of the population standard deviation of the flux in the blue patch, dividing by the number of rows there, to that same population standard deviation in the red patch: -0.5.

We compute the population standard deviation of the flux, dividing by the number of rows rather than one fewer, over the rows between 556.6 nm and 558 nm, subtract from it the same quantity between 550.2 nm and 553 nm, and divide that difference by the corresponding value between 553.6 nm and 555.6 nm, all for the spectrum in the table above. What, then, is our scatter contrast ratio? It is -0.88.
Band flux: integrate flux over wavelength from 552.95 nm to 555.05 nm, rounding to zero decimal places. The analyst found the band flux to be 80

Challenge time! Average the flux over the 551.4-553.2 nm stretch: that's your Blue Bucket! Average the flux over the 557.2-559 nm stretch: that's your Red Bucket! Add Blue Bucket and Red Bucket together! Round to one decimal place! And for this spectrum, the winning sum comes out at 82.4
